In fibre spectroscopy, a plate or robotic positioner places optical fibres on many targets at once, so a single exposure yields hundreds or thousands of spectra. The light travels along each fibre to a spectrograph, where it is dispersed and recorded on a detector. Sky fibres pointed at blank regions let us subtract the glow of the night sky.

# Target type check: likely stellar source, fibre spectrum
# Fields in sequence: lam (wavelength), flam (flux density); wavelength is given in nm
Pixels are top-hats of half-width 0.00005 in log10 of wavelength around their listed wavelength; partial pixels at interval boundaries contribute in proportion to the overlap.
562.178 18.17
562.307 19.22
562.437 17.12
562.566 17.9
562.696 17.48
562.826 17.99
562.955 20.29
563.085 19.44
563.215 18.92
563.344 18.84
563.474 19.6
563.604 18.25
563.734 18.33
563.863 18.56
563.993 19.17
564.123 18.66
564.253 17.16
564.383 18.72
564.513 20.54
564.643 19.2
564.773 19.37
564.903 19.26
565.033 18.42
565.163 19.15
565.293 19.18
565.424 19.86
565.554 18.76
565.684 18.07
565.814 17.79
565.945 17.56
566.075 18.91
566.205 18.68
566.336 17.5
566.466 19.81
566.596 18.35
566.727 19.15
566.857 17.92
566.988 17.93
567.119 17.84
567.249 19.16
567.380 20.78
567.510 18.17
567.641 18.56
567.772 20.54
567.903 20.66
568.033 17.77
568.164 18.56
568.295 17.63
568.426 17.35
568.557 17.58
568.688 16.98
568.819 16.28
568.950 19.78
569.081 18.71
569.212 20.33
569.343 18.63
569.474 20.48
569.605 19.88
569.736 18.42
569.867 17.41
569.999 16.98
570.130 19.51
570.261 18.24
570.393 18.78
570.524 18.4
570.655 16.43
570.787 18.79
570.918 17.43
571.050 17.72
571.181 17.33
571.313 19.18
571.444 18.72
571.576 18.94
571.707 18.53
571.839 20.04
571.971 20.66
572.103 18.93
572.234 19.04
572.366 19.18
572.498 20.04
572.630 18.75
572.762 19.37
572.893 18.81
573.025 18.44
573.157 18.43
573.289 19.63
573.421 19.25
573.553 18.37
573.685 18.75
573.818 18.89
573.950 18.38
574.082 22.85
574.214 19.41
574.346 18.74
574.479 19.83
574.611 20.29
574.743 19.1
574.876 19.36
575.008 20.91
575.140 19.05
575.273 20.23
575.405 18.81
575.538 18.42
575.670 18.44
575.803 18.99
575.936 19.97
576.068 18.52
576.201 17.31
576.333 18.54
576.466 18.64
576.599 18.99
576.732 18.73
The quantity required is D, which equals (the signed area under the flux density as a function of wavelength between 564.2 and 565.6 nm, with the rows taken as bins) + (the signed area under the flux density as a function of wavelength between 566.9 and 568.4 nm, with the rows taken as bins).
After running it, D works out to 55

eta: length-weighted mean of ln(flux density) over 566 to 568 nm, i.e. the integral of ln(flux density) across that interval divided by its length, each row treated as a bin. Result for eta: 2.94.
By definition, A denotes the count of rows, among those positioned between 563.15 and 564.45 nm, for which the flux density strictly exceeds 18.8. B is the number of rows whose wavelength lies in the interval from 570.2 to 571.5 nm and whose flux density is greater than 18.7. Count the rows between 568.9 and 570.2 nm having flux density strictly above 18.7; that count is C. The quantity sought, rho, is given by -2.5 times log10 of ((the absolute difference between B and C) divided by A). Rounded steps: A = 4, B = 4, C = 6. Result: 0.75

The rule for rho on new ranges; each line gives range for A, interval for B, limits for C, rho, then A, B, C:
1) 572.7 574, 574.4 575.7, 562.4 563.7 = 0.55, 5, 8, 5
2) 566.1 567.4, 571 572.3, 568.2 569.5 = 0.31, 4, 7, 4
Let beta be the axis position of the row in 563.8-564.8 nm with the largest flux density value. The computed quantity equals 564.513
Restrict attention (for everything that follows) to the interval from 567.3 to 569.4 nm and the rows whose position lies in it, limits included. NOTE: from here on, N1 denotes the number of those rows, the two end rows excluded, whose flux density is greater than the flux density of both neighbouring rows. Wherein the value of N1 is 5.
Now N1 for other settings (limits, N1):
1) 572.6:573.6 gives 2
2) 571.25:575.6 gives 10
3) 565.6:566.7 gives 2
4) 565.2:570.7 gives 14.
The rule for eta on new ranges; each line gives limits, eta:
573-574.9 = 2.96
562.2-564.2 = 2.92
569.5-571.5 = 2.90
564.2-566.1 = 2.93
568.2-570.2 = 2.91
